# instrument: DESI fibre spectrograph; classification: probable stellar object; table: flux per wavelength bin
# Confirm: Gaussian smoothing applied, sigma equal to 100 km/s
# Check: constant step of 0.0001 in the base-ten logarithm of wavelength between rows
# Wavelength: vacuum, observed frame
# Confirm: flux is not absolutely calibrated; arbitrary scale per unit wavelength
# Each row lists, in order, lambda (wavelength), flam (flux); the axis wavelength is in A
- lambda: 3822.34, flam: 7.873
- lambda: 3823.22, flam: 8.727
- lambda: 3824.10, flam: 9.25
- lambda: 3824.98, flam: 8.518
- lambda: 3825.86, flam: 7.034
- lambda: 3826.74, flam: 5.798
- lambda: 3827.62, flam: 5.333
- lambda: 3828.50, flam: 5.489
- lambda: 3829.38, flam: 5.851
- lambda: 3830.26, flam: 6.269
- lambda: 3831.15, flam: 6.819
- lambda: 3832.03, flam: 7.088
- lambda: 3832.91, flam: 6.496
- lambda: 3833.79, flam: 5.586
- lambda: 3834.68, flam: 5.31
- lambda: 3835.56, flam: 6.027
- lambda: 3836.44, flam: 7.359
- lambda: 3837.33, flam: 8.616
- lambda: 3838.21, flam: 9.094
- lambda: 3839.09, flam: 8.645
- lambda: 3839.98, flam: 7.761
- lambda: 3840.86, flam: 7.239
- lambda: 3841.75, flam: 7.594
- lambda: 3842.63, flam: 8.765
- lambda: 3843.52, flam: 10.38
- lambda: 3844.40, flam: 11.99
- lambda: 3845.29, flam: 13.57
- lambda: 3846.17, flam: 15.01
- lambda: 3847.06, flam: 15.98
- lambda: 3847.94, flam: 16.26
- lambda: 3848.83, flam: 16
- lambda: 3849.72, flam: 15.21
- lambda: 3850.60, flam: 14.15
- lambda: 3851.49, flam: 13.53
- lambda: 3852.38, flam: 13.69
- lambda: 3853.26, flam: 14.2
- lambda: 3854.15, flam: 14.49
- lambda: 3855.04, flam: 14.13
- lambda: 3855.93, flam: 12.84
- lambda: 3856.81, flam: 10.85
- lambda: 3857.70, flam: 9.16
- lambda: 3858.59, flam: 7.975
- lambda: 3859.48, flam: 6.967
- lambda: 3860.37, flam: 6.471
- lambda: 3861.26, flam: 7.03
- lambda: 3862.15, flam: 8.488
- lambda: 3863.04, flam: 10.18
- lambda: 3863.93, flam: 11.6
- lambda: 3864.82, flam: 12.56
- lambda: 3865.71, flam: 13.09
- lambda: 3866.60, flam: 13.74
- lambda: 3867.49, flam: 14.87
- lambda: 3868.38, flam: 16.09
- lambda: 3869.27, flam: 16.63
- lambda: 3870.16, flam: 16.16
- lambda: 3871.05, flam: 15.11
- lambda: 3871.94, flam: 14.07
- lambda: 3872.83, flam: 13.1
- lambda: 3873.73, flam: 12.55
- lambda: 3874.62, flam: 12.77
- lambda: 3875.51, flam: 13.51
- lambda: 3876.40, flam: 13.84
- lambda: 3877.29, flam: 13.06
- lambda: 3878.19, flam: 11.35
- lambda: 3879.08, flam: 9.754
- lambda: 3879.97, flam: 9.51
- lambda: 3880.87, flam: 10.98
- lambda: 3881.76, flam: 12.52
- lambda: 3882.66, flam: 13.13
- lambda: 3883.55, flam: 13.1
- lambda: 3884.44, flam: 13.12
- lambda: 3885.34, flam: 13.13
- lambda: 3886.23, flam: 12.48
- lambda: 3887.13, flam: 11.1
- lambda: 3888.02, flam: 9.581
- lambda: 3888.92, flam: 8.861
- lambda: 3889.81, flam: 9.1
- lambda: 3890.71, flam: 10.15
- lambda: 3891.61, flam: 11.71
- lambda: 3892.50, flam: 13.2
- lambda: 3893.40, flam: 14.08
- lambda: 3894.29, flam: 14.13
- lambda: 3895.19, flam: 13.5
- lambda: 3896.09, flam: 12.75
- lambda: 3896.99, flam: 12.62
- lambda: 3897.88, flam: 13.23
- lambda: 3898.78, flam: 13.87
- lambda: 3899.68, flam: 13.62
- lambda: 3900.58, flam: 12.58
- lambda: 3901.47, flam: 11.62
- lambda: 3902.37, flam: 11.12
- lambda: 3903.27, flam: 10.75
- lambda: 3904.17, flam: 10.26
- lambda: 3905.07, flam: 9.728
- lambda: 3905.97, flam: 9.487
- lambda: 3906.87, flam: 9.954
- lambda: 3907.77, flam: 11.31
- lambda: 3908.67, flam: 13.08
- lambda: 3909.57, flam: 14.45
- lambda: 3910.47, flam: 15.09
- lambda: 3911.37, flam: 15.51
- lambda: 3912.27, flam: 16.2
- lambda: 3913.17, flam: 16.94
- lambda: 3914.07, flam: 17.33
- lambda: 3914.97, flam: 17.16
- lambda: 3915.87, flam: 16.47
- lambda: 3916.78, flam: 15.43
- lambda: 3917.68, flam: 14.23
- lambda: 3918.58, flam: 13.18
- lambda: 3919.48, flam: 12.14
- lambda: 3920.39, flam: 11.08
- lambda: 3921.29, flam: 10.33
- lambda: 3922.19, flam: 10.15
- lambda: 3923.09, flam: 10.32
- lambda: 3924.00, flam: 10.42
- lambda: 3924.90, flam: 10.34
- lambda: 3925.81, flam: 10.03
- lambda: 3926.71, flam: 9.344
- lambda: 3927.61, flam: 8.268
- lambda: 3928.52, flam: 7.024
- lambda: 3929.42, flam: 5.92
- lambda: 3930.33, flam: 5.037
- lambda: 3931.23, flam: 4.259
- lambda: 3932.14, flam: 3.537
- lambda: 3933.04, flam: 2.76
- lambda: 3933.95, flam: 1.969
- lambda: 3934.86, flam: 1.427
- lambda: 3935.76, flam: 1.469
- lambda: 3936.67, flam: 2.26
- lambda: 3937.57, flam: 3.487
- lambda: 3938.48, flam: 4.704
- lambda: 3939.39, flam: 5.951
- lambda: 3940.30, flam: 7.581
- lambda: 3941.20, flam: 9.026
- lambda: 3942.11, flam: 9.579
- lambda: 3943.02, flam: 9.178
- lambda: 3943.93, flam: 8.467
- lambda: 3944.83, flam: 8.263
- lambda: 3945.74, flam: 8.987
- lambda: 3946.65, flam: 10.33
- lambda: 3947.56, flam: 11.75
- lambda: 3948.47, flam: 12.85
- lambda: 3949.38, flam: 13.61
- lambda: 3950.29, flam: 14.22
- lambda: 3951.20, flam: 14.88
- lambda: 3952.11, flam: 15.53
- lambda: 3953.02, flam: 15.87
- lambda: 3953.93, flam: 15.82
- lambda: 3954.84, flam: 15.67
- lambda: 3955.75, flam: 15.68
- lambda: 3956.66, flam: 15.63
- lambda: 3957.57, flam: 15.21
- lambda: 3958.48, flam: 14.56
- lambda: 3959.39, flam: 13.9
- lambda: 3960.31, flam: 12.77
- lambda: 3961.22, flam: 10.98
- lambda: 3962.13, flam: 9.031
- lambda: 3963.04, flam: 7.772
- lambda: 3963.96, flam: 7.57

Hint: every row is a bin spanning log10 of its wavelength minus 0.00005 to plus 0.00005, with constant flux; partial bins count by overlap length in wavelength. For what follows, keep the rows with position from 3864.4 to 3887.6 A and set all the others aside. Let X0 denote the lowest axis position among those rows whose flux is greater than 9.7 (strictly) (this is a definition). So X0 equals 3864.82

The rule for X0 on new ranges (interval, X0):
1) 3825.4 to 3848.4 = 3843.52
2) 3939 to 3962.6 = 3946.65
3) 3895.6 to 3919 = 3896.09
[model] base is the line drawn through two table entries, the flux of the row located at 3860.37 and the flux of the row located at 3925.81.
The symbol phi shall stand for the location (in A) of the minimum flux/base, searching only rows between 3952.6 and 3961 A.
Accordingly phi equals 3960.31 A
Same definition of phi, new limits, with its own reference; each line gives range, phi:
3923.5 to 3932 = 3931.23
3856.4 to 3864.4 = 3860.37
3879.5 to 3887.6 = 3879.97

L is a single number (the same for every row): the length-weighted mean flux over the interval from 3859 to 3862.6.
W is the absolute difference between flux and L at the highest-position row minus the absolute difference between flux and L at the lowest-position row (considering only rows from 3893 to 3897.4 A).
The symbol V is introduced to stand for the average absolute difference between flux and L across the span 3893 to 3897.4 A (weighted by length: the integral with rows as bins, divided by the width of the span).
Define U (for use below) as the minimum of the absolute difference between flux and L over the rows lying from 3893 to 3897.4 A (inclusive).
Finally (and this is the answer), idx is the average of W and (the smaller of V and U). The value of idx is 2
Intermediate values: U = 5.4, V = 6.2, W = -1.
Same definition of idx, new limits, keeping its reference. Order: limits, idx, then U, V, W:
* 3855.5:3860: -3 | 0.3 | 2.4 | -5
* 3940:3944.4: 1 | 0.3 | 1.6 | 1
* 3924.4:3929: -1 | 0.2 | 1.9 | -3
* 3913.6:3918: 2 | 7.0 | 8.9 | -3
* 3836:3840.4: 0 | 0.1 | 1.1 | 0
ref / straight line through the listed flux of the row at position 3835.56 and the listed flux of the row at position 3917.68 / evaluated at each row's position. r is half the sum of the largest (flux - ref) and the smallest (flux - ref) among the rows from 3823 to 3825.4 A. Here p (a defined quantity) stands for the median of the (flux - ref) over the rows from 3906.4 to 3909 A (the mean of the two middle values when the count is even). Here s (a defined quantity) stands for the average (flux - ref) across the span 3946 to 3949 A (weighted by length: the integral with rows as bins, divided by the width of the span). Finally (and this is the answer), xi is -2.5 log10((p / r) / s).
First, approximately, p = -2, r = 4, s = -6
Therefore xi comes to 2.7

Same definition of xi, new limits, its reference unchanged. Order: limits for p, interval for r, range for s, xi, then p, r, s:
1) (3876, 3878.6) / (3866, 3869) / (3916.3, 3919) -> -2.0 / 3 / 6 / 0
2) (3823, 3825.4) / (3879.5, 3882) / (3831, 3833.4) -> -2.2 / 4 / 0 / 1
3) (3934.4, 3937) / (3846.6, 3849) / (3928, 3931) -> 1.9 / -15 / 9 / -9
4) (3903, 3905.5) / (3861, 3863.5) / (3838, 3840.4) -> -3.0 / -3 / 0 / 2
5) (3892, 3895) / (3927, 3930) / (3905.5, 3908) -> 2.6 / 2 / -8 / -3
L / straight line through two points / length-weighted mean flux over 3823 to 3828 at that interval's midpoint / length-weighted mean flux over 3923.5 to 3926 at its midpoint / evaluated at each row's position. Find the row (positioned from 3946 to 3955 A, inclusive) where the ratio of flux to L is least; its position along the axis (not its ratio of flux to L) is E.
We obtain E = 3946.65 A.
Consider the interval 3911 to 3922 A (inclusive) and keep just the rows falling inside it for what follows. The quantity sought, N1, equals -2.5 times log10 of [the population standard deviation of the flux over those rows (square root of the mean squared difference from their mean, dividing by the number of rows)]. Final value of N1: -0.92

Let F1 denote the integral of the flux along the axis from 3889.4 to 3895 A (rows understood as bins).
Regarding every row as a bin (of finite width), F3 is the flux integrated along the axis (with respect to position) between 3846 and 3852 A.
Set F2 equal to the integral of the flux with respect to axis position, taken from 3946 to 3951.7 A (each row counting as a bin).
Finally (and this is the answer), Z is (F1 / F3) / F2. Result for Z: 0.010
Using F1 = 68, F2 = 73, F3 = 91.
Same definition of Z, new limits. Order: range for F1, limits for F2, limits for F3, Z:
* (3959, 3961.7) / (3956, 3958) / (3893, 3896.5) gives 0.023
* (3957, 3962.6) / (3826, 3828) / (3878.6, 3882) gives 0.171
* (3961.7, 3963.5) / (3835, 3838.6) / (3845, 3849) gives 0.009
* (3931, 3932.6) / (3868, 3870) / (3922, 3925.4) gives 0.005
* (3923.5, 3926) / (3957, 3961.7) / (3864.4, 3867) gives 0.012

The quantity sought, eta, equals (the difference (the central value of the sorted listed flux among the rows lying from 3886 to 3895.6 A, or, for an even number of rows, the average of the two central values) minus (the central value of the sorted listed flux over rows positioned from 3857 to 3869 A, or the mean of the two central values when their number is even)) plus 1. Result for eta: 2.5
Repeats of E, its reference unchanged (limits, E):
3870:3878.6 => 3878.19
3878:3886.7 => 3879.97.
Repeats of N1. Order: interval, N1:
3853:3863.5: -1.15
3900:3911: -0.61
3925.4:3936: -1.16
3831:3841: -0.16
